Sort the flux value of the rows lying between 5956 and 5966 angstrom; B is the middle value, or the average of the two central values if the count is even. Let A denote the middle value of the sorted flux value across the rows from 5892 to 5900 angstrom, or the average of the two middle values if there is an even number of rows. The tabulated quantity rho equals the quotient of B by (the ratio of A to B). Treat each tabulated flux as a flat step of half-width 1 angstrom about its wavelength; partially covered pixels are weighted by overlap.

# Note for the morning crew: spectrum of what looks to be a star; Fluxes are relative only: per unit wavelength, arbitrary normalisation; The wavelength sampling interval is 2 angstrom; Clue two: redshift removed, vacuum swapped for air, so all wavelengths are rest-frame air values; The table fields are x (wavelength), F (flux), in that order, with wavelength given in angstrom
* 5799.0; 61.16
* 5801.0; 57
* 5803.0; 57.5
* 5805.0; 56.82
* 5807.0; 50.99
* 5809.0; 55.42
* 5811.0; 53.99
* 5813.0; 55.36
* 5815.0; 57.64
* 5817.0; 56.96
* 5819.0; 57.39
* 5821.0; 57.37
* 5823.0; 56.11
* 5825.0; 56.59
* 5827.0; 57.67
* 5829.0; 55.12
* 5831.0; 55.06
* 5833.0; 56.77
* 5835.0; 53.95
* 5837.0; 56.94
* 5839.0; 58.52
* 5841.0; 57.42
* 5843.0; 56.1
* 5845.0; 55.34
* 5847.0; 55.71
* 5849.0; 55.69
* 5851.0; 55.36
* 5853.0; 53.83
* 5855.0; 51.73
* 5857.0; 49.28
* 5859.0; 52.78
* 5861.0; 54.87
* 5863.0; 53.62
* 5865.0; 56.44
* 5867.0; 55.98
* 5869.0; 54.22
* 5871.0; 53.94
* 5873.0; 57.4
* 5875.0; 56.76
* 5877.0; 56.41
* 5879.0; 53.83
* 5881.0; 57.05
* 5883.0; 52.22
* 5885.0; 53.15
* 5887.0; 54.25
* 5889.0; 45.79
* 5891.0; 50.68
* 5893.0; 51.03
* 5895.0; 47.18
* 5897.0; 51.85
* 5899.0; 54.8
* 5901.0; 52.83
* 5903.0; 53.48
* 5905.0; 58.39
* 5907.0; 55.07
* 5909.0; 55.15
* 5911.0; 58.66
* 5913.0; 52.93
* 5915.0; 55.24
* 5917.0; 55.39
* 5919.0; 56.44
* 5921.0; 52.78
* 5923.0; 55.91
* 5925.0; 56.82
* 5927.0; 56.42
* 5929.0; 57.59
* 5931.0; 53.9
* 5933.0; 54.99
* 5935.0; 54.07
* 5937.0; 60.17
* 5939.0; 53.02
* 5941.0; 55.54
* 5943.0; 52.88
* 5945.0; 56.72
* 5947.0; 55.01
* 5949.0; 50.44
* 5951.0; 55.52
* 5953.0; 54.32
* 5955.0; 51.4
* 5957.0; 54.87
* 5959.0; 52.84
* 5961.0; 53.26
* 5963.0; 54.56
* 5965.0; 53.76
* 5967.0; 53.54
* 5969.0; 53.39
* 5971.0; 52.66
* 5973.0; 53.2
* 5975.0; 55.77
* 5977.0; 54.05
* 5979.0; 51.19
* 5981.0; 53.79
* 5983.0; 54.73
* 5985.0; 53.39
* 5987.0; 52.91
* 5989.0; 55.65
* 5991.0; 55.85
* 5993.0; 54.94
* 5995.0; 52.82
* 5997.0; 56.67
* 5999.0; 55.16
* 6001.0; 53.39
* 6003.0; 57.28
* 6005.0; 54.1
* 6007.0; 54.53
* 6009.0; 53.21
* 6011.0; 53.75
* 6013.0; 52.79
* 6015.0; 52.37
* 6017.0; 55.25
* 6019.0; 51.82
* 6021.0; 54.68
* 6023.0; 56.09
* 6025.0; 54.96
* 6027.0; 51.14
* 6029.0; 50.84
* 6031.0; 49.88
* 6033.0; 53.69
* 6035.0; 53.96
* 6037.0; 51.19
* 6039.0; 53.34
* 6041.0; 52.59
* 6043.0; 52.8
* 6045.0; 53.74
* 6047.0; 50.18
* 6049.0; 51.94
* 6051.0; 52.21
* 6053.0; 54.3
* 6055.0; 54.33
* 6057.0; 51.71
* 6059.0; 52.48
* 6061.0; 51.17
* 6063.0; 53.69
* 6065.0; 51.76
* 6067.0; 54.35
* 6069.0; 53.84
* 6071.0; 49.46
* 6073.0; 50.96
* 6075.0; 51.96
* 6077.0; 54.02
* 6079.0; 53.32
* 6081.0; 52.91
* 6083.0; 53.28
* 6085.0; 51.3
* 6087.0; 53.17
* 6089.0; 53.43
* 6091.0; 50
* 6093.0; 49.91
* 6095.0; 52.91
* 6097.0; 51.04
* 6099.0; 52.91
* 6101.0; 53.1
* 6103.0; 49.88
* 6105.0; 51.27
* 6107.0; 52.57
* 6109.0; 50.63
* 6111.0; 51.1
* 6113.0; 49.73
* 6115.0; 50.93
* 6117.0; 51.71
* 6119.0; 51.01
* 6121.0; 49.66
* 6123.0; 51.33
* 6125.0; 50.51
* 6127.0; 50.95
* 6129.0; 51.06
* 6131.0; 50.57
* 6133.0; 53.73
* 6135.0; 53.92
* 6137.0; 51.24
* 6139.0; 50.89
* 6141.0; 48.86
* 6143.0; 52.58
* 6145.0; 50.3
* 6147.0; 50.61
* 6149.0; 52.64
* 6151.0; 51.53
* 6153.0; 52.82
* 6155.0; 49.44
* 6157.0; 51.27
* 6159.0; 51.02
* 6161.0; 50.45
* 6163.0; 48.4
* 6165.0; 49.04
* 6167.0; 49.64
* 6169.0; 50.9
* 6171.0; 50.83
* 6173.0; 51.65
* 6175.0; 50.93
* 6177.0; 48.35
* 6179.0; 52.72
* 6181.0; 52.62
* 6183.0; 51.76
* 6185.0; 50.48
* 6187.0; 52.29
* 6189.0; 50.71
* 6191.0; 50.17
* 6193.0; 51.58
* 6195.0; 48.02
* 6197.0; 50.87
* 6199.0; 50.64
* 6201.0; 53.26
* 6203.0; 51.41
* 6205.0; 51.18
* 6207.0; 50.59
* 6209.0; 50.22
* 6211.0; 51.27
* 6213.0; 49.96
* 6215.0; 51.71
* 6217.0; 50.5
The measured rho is 56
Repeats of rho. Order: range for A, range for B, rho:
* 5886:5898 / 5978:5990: 56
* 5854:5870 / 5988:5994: 57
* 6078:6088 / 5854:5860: 50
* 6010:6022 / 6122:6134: 49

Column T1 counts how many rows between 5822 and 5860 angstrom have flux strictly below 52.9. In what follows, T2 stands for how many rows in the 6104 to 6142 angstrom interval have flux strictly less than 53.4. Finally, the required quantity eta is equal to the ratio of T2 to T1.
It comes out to 5.7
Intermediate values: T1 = 3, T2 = 17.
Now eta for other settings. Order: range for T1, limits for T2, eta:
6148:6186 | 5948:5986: 0.5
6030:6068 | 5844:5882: 0.3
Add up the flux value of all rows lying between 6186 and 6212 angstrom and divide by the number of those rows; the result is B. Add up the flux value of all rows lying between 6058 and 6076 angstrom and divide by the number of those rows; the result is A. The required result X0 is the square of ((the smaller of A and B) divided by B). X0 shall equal 1.00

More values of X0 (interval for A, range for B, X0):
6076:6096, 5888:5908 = 1.00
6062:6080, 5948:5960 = 0.98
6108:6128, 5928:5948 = 0.84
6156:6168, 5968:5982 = 0.87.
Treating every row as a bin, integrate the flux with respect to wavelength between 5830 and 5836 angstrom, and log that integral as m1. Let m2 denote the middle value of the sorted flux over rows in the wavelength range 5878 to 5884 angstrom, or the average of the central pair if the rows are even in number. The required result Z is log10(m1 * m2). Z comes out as 4.25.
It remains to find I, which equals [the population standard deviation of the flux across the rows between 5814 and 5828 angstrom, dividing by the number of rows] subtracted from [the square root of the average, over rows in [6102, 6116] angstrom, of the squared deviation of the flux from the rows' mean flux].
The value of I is 0.3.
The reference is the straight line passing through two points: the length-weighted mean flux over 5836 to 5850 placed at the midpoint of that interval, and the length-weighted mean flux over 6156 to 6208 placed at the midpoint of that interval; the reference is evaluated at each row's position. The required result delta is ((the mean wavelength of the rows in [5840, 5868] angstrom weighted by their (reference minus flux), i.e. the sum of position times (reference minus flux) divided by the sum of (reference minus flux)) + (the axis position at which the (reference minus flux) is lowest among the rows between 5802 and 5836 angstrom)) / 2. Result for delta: 5841.6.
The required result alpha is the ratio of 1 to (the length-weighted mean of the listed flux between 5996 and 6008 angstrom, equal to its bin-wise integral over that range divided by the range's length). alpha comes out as 0.0181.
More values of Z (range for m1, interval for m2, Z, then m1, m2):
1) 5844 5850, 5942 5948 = 4.26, 333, 55.0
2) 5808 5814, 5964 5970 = 4.25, 330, 53.5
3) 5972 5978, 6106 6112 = 4.22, 326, 51.1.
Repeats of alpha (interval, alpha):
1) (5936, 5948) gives 0.0180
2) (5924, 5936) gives 0.0180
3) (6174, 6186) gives 0.0196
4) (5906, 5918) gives 0.0180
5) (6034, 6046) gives 0.0189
